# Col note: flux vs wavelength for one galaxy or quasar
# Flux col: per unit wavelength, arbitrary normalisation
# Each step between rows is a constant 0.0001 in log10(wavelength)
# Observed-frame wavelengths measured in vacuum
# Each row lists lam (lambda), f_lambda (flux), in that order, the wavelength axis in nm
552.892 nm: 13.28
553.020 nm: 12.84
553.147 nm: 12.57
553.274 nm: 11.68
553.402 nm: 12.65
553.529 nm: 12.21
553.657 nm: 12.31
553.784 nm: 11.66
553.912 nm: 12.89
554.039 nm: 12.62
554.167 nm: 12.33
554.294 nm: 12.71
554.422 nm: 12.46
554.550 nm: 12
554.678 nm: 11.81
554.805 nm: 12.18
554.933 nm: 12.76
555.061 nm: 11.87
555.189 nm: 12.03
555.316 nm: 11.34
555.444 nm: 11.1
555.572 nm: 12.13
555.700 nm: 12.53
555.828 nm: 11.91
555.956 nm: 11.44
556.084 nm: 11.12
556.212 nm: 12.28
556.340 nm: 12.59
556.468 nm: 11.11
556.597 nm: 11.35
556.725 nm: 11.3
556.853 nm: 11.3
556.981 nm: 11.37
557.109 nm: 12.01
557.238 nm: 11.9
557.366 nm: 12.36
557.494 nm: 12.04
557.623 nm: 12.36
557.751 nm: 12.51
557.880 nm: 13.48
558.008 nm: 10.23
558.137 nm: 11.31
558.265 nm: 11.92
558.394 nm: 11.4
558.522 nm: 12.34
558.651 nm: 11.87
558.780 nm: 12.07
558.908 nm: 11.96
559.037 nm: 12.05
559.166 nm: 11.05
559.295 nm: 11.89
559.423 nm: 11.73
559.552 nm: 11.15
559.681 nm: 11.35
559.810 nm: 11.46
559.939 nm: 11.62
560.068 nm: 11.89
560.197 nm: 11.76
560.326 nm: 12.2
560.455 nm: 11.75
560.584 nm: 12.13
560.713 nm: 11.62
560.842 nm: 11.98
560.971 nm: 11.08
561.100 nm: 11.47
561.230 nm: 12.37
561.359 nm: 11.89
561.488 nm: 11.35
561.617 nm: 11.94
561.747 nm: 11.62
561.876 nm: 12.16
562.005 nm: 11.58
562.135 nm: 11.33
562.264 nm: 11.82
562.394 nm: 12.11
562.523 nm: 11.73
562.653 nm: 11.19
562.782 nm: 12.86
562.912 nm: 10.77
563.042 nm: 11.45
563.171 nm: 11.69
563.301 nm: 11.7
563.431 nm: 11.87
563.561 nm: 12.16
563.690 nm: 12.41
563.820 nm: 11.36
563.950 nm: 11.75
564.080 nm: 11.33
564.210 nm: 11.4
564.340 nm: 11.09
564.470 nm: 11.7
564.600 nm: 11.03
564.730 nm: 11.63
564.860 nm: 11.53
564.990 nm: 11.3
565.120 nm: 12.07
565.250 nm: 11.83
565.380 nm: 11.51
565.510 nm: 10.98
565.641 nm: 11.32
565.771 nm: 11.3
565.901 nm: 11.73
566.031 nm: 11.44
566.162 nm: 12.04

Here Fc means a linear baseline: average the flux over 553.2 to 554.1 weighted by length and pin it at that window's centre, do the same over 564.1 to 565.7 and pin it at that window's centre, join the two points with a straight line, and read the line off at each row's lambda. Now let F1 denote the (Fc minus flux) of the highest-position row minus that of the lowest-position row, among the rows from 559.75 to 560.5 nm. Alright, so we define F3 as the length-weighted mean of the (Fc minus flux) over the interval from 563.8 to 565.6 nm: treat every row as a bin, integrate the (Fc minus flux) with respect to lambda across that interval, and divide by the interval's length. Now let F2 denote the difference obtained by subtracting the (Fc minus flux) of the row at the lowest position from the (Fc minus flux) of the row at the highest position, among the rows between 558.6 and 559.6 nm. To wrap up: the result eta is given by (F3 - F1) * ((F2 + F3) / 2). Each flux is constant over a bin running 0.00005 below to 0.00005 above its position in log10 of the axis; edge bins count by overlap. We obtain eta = 0.11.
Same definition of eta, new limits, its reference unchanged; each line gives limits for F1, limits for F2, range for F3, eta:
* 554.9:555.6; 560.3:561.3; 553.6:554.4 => 0.14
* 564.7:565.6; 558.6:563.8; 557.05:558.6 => 0.28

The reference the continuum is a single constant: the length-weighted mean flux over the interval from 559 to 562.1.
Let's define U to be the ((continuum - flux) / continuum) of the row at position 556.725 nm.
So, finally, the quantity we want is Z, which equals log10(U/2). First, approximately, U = 0.035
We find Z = -1.76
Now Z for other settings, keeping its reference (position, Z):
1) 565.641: -1.78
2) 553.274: -2.97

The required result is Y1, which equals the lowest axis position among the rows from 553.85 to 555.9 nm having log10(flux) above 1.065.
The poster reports 553.912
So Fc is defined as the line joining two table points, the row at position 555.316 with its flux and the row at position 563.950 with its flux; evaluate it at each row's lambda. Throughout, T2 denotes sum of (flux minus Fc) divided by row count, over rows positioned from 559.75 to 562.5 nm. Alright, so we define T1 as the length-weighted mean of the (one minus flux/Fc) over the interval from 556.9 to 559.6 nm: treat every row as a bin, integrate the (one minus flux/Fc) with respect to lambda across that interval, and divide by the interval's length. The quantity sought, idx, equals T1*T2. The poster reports -0.005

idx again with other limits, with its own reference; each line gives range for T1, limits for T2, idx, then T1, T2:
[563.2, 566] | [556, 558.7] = 0.007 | 0.02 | 0.38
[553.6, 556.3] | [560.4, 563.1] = -0.005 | -0.07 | 0.08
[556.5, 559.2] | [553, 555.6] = -0.028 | -0.03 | 0.91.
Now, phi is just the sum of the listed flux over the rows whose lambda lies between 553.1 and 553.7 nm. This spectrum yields 61.4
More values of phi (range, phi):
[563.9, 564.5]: 57.3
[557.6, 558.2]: 59.9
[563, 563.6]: 58.9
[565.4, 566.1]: 56.8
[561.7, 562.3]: 58.5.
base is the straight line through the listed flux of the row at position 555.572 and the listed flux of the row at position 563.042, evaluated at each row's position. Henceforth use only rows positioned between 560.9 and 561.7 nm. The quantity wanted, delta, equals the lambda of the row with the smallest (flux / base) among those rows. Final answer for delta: 560.971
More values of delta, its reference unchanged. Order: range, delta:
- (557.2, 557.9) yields 557.238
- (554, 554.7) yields 554.678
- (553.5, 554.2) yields 553.784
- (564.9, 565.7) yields 565.510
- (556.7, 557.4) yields 556.725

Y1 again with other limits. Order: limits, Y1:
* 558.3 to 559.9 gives 558.522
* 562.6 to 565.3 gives 562.782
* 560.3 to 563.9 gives 560.326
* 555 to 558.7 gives 555.061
